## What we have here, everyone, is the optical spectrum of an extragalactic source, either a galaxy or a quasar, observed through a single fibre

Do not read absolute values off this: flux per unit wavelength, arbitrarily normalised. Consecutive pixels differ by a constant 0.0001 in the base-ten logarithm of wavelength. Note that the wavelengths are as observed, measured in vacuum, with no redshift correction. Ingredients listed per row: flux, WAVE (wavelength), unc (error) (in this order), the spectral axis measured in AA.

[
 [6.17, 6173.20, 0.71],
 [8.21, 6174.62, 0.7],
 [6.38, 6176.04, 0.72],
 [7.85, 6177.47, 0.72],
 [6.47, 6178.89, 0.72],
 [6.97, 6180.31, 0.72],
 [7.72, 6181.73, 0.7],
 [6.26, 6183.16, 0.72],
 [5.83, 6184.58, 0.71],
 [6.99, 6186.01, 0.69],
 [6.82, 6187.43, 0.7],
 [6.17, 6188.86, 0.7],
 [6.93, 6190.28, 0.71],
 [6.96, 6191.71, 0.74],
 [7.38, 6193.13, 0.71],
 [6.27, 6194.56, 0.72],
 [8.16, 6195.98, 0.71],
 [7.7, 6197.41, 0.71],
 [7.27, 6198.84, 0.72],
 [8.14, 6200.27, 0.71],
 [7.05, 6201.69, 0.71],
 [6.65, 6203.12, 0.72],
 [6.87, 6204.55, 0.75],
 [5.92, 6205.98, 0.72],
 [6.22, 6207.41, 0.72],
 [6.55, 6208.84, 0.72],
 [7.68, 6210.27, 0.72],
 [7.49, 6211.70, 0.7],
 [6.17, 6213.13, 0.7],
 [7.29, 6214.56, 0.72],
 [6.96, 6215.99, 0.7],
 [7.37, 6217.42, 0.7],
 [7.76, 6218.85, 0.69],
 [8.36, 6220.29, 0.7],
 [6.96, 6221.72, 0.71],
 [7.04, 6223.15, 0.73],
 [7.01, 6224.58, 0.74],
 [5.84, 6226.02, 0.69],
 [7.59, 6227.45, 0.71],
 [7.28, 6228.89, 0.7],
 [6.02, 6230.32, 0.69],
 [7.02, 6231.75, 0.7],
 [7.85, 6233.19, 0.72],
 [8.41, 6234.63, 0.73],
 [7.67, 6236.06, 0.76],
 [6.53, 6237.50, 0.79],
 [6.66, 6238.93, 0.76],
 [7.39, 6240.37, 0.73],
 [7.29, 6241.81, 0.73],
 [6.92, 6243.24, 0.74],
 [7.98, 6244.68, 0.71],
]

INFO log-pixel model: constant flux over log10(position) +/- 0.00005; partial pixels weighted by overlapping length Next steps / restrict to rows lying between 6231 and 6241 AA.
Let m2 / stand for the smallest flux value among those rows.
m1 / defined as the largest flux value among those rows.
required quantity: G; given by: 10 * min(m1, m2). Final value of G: 65.3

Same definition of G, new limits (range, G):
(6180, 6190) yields 58.3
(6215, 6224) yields 69.6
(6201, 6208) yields 59.2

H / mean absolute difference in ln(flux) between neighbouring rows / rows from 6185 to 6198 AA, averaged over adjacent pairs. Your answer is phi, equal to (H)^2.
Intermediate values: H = 0.099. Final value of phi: 0.010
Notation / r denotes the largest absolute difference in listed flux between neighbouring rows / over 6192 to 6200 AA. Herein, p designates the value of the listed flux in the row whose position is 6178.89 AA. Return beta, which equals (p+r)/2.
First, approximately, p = 6.47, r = 1.89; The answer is 4.18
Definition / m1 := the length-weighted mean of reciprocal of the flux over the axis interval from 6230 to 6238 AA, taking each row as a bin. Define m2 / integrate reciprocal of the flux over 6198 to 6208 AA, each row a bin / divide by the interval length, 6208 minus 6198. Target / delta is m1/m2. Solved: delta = 0.94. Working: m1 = 0.1380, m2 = 0.146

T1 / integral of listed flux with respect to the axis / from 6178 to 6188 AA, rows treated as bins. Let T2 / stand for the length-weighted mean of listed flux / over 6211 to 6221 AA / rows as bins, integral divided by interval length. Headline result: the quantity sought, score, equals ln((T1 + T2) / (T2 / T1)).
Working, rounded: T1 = 67.5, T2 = 7.3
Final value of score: 6.53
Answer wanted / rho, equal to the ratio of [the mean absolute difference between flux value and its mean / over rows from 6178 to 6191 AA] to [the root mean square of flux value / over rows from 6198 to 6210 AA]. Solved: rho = 0.07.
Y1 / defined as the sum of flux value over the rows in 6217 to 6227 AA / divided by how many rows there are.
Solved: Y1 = 7.2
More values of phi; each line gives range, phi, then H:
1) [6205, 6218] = 0.009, 0.094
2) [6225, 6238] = 0.018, 0.135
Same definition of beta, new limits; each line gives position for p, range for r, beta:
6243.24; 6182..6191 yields 4.04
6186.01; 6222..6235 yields 4.37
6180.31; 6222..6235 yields 4.36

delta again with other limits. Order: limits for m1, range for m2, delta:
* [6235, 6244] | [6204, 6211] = 0.93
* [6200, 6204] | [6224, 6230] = 0.96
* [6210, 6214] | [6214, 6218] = 1.03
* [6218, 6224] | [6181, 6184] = 0.92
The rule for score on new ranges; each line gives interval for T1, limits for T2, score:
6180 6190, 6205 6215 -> 6.59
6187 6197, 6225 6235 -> 6.63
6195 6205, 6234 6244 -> 6.72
